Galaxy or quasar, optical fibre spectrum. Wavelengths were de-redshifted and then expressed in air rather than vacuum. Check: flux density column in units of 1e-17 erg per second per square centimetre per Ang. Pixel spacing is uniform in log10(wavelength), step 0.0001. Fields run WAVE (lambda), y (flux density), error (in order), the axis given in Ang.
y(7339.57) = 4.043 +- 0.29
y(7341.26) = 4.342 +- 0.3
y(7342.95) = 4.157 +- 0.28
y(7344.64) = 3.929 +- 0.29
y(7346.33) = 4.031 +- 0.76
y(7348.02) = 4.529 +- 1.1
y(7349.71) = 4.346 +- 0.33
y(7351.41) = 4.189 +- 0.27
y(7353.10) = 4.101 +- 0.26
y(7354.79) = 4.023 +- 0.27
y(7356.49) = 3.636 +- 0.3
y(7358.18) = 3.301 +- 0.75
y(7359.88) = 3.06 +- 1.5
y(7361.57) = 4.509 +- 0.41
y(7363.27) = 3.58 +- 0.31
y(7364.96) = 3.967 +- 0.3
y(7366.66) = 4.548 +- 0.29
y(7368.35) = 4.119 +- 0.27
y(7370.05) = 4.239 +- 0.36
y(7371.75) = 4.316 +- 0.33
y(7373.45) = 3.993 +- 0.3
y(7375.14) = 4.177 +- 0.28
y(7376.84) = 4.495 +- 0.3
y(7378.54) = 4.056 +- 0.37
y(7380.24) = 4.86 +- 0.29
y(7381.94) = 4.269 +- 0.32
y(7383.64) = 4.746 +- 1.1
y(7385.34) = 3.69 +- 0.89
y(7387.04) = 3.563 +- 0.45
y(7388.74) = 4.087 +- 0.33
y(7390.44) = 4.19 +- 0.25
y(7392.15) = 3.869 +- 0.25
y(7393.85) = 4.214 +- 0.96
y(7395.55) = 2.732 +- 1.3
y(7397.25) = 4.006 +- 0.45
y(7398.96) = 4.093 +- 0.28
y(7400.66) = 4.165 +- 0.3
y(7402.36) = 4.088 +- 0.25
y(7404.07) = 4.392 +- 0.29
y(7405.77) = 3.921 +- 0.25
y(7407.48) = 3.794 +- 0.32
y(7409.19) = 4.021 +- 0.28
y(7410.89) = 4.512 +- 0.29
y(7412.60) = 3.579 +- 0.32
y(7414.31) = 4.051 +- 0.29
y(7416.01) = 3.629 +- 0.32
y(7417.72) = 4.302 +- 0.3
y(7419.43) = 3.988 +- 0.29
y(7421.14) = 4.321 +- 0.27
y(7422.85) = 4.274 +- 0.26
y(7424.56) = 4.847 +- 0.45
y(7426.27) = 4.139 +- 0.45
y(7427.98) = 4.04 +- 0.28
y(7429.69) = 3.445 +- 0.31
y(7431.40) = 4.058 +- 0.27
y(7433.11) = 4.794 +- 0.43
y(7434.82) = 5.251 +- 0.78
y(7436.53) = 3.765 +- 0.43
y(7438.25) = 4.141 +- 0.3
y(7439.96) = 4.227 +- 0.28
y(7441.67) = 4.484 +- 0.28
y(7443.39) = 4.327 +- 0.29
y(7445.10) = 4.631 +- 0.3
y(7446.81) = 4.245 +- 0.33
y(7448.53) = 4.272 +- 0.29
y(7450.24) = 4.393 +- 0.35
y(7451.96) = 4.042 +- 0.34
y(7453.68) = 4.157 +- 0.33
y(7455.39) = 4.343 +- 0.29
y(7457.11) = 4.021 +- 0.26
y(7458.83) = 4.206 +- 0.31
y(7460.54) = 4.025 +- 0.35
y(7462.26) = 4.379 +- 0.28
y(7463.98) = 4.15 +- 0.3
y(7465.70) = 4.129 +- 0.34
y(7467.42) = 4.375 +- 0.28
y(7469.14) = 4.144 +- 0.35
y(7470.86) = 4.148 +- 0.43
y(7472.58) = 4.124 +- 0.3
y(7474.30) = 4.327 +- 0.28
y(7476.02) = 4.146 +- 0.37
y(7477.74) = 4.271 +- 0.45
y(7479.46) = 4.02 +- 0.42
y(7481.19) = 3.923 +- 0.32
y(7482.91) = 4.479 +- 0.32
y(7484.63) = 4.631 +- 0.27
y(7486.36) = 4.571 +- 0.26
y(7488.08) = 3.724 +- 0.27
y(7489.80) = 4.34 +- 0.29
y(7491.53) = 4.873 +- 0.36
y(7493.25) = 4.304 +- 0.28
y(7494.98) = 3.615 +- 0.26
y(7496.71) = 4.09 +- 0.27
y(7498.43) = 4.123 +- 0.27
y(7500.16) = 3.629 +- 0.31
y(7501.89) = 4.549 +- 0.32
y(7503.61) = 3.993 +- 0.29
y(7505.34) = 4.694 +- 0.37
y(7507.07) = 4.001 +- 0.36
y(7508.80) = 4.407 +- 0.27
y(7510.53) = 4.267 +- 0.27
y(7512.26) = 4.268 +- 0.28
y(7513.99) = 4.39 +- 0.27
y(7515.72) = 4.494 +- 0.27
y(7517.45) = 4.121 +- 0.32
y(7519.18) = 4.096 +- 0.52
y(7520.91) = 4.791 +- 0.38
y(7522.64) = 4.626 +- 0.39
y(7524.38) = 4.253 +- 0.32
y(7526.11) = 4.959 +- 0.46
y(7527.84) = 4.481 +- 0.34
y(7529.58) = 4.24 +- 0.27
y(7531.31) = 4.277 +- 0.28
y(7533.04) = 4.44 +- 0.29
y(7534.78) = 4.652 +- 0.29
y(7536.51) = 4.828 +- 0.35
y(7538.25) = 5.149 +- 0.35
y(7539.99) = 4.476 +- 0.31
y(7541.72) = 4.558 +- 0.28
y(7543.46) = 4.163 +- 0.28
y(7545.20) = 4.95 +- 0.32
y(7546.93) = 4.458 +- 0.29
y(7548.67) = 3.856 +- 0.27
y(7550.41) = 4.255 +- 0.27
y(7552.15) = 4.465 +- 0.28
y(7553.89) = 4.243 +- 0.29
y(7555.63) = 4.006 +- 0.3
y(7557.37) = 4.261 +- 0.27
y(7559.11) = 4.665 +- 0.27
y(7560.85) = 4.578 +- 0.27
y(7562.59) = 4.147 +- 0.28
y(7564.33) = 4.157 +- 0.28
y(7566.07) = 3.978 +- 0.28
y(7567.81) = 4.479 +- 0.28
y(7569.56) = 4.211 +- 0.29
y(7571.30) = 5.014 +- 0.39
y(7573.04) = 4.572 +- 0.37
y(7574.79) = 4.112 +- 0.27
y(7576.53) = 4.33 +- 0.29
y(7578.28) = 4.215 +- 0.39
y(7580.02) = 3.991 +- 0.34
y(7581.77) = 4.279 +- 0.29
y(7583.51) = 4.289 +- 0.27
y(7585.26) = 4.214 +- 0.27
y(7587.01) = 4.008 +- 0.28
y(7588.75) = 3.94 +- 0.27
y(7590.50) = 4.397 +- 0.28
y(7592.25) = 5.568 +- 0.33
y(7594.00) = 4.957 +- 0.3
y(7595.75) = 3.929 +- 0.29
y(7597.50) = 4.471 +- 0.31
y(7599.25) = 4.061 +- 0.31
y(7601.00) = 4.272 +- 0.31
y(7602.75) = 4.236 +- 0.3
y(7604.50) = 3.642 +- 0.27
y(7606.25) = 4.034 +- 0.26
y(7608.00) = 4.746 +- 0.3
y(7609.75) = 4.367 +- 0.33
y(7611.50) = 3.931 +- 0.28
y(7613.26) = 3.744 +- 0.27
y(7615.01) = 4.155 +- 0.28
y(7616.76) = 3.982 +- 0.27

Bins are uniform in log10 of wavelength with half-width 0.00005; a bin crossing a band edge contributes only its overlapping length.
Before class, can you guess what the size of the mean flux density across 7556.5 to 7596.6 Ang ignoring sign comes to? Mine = 4.36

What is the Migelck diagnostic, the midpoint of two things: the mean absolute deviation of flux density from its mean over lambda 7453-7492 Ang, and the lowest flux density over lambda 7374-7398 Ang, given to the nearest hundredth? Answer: 1.46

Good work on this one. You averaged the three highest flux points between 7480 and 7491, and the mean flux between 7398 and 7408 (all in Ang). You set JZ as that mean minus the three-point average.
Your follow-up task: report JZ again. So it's -0.48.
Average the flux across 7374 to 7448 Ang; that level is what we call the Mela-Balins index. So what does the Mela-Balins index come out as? 4.15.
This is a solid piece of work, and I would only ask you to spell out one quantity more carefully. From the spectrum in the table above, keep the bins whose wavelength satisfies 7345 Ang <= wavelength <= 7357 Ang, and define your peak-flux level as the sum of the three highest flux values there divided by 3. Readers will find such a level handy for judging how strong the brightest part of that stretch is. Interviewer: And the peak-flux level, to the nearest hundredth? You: 4.35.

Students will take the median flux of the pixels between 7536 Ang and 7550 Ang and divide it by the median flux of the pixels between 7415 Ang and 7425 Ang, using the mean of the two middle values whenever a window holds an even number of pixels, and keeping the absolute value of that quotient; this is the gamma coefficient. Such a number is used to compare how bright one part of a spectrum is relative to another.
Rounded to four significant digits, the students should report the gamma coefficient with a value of 1.053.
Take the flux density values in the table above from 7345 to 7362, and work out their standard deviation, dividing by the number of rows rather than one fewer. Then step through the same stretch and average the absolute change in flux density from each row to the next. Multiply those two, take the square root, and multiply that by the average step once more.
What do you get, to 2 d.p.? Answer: 0.16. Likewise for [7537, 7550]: 0.23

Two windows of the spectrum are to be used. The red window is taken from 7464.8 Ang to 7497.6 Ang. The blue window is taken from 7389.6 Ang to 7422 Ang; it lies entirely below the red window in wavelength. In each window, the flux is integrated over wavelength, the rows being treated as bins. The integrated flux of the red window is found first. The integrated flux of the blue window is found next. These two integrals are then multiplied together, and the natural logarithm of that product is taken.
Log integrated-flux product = 9.79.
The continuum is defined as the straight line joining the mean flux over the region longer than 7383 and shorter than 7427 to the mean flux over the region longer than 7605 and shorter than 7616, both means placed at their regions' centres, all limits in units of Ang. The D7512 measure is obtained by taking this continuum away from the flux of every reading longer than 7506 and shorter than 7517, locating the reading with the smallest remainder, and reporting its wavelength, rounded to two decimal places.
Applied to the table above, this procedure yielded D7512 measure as 7507.07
